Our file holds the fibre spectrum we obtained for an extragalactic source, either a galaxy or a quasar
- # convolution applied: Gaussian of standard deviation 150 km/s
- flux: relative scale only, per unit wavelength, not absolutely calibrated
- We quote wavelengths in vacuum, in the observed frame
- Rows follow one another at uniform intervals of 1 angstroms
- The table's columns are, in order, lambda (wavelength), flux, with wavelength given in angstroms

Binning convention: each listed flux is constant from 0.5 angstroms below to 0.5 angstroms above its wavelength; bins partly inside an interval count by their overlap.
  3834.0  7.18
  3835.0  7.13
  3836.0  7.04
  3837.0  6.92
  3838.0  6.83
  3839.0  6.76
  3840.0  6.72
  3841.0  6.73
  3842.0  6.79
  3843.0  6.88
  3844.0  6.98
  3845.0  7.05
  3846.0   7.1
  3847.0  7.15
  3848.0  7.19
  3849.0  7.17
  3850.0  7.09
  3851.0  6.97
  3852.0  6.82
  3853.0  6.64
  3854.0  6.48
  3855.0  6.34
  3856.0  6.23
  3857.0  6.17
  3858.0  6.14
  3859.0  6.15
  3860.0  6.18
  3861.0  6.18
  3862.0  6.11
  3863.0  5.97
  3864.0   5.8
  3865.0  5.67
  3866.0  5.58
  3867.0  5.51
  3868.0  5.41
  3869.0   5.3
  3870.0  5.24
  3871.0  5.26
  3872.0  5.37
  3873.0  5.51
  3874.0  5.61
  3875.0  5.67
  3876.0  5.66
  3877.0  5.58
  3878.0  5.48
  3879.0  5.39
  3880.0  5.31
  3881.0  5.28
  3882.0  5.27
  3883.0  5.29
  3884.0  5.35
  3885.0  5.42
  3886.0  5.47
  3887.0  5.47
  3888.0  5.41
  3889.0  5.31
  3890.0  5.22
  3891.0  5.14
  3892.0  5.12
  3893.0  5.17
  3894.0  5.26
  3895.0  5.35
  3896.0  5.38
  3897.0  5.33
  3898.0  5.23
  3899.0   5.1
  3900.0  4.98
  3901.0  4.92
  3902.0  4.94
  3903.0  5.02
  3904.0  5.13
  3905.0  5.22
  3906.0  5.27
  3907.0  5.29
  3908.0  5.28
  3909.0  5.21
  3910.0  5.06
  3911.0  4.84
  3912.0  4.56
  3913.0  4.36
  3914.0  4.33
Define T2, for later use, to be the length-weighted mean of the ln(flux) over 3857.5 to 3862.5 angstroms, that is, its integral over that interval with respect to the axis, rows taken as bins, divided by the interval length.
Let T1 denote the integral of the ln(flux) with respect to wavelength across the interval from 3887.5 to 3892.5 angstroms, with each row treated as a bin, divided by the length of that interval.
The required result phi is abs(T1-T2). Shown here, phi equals 0.16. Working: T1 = 1.656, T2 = 1.82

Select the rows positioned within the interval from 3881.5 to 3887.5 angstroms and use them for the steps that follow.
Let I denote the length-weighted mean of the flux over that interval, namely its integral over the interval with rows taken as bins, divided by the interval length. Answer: 5.4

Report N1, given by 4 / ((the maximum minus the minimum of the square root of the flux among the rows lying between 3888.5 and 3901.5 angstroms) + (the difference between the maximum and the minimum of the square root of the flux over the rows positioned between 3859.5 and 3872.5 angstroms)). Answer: 13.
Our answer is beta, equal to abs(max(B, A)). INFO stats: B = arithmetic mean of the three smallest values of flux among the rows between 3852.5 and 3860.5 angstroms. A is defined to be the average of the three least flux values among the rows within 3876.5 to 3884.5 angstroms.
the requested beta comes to 6.2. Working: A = 5.28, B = 6.2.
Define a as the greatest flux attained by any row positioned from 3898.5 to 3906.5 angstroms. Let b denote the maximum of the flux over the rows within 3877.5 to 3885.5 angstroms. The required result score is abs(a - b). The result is 0.21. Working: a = 5.27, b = 5.48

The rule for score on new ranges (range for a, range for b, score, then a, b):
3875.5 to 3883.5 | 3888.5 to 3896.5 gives 0.28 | 5.66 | 5.38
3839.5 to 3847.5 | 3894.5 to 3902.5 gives 1.77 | 7.15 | 5.38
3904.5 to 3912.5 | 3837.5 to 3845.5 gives 1.76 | 5.29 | 7.05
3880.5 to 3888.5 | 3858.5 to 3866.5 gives 0.71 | 5.47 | 6.18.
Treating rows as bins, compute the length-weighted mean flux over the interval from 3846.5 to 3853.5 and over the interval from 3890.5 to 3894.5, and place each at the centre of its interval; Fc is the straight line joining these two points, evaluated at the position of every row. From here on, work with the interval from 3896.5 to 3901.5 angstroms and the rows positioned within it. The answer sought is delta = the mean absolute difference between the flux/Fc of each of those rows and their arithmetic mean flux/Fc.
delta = 0.016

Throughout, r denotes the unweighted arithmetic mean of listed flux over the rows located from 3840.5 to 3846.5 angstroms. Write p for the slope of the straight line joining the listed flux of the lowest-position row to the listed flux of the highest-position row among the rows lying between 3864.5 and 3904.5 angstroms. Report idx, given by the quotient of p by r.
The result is -0.0020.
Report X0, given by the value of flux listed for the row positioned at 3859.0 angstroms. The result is 6.15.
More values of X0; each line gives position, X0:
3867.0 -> 5.51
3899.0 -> 5.1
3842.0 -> 6.79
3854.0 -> 6.48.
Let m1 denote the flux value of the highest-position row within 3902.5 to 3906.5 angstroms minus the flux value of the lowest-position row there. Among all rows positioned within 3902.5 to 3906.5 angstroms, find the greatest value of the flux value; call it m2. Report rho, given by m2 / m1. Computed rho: 21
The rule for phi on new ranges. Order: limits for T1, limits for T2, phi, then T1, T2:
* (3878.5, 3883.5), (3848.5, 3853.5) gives 0.27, 1.669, 1.94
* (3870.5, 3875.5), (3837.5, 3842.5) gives 0.21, 1.701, 1.91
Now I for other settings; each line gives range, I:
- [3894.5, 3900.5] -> 5.2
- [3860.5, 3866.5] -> 5.9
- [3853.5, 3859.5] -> 6.3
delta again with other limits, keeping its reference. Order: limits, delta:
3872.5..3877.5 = 0.014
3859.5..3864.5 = 0.013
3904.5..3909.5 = 0.015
